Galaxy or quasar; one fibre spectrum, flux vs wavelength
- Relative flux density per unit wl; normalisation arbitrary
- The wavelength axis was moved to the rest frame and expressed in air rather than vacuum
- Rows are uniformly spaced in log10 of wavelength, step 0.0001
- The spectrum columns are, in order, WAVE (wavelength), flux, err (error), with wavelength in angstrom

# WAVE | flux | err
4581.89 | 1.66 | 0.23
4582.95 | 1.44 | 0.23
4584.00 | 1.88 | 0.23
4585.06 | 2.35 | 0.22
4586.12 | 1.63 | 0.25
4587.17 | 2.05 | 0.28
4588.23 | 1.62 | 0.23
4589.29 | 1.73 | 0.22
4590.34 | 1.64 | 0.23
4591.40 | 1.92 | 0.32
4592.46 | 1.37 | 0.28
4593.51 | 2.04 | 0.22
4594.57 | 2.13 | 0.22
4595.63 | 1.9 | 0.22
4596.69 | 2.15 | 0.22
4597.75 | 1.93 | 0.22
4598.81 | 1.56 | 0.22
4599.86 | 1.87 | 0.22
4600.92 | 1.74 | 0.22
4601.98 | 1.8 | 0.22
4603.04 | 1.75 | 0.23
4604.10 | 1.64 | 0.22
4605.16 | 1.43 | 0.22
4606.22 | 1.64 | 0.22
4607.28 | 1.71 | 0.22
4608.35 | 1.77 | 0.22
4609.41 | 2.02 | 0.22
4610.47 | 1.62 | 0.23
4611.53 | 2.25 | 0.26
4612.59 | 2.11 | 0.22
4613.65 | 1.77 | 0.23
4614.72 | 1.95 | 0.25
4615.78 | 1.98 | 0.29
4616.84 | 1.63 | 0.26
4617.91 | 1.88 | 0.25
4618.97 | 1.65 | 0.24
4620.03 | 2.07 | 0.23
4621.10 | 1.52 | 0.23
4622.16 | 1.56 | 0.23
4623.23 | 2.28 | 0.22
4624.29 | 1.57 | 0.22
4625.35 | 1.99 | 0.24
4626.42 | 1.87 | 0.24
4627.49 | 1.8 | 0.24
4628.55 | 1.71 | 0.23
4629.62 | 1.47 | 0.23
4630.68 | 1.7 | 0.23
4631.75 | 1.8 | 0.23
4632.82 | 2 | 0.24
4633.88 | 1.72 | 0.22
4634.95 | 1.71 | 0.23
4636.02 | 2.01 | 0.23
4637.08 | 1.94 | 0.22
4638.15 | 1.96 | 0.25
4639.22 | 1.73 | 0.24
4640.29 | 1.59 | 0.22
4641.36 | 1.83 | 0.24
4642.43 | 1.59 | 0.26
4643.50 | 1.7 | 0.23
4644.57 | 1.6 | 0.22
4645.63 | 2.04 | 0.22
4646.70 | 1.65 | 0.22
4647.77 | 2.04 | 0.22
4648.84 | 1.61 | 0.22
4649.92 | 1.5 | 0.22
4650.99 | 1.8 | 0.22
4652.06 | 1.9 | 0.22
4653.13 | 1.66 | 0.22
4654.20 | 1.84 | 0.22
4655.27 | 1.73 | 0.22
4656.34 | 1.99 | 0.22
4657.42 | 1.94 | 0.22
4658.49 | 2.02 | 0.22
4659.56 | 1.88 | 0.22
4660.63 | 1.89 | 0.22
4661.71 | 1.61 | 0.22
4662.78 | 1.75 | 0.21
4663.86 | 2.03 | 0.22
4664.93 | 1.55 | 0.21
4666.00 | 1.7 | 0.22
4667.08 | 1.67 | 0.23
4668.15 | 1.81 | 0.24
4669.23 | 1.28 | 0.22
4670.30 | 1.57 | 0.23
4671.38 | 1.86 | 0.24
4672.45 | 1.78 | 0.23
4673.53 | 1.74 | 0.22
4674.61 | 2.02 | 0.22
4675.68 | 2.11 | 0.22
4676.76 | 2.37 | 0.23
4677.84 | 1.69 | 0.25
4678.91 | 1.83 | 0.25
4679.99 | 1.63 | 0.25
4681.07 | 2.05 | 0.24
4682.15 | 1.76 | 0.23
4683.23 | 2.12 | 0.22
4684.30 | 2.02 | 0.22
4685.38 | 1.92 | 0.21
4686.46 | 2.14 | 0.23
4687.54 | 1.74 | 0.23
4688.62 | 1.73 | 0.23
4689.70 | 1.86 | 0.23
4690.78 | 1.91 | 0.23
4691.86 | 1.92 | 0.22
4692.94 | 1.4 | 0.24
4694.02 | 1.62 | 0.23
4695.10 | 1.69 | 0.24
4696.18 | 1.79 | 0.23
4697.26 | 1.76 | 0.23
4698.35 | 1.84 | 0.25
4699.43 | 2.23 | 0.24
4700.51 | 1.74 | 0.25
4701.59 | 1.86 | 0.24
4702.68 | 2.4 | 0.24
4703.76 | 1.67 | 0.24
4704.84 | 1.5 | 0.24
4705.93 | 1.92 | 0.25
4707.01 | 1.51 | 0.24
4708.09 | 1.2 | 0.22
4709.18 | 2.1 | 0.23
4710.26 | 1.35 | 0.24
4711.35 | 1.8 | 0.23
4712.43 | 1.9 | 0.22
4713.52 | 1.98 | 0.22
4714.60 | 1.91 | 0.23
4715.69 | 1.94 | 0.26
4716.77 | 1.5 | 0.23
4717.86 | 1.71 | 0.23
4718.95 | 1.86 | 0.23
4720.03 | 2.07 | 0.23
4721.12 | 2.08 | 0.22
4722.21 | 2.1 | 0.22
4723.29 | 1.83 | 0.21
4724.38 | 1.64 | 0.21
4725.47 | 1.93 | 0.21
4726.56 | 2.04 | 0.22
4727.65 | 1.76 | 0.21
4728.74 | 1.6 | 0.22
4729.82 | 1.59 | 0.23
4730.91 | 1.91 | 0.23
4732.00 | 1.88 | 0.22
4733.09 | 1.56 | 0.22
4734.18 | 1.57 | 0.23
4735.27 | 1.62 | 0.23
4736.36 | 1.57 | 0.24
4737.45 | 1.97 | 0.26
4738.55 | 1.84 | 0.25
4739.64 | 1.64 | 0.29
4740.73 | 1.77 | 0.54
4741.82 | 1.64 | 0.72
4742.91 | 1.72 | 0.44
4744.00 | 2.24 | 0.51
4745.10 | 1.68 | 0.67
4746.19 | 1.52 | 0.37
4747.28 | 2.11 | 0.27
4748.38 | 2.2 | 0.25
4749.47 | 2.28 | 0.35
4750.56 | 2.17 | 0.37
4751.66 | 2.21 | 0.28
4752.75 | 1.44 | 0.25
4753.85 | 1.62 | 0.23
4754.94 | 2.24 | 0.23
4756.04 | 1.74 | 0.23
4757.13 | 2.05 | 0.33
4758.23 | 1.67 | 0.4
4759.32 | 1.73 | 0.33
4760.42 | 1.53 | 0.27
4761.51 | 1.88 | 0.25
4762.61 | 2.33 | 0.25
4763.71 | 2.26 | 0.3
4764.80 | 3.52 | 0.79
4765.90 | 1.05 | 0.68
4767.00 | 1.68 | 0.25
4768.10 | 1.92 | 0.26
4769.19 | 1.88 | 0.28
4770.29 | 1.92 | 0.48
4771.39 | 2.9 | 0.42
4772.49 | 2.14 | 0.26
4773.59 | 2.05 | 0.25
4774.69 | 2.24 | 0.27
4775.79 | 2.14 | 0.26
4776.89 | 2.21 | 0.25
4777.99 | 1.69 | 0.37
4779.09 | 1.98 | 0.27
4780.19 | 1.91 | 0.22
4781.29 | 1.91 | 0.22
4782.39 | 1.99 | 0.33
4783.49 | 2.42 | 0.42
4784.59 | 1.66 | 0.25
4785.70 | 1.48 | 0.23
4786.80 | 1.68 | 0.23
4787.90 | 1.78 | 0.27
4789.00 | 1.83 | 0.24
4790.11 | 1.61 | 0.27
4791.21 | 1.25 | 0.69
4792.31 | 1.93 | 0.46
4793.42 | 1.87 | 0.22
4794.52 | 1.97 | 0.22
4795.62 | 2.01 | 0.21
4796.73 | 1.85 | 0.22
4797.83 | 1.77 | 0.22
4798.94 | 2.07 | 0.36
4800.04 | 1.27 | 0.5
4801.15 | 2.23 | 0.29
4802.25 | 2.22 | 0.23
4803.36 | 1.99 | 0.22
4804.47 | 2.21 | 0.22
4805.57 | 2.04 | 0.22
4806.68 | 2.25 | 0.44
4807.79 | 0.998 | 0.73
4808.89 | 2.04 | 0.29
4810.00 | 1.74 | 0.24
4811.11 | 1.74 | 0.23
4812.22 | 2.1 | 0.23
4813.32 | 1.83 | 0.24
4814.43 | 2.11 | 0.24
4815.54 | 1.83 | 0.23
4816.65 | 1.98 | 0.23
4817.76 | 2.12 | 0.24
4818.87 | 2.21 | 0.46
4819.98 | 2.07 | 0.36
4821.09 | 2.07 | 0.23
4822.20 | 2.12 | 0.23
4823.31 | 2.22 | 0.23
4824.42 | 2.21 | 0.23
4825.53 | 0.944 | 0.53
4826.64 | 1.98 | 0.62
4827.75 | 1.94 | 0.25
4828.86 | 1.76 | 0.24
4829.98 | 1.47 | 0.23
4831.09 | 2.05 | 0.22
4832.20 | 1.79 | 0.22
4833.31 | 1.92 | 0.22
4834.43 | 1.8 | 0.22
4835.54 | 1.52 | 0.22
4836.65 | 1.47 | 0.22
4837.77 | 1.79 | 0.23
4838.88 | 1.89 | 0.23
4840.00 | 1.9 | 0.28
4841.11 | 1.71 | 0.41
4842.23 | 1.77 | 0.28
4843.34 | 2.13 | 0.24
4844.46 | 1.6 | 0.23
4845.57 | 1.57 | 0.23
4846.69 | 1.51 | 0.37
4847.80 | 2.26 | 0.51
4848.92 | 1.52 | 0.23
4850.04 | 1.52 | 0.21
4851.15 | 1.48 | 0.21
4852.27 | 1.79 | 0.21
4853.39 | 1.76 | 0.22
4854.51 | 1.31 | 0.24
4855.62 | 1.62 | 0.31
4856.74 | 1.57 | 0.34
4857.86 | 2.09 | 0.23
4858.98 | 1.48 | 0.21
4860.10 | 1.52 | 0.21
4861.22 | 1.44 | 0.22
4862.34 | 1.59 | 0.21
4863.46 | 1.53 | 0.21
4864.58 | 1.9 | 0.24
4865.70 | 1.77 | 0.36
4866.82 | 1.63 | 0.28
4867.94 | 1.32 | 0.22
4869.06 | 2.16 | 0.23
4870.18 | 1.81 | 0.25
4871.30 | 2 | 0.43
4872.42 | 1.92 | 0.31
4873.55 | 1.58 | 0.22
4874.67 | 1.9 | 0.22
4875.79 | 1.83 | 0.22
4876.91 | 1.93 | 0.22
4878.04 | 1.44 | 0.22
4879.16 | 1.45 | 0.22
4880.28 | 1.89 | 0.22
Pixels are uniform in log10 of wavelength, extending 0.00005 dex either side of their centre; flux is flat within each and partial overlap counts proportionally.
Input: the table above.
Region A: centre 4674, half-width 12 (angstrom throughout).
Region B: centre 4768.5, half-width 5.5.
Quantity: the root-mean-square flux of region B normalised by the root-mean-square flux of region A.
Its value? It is 1.206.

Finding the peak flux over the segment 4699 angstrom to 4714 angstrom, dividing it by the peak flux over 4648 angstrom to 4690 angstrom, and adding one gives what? 2.01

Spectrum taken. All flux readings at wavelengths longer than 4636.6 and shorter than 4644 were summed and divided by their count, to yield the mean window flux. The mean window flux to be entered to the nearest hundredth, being 1.76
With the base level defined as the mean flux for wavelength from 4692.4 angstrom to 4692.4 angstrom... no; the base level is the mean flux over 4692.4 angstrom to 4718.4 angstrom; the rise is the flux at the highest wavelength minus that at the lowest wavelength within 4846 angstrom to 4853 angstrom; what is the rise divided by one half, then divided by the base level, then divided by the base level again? 0.18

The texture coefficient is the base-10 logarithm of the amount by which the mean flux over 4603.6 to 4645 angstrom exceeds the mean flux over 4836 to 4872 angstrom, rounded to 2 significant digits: -1.1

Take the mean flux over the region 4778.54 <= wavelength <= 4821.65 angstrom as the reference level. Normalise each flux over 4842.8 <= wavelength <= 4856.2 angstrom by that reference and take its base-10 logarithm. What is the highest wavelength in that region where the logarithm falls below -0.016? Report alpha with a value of 4855.62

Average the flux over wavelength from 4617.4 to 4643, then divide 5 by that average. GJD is 2.79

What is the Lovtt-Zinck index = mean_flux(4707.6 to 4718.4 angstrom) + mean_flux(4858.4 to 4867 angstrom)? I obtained 3.35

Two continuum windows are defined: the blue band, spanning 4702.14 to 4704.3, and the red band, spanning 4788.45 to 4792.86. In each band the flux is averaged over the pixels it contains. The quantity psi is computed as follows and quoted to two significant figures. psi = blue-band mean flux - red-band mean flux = 0.38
